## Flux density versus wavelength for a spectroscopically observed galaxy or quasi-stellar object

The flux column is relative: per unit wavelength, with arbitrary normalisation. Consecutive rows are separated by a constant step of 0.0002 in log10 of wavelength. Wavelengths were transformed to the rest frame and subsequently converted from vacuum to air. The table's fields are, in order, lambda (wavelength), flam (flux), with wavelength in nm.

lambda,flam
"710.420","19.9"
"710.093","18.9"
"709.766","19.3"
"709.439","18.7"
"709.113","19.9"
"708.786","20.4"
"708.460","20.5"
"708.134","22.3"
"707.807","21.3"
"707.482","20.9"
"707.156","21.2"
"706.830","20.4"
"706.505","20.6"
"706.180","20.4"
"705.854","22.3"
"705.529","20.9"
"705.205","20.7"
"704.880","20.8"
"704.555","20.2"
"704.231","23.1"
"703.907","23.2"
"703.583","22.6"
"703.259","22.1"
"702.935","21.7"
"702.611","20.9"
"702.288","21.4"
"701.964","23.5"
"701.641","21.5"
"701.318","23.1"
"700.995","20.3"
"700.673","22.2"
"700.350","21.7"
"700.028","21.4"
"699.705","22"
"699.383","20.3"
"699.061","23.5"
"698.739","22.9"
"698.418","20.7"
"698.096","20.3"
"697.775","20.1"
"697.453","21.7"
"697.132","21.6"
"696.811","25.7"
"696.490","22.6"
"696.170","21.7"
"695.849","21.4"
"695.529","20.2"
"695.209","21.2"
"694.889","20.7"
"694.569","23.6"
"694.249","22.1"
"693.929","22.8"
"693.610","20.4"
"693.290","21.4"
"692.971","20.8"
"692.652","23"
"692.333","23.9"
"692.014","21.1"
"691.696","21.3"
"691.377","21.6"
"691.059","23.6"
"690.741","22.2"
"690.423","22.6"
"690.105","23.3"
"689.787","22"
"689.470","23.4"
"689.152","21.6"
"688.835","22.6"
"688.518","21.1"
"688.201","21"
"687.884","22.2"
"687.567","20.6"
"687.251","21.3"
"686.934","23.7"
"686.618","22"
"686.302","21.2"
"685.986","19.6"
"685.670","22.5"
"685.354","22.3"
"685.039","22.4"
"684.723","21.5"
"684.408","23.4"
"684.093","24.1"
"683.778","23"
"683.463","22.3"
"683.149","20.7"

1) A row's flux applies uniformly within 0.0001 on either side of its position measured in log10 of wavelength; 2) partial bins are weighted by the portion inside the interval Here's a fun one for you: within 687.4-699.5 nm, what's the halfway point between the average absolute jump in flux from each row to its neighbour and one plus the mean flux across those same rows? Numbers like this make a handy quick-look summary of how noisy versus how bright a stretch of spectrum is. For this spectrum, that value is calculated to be 12.1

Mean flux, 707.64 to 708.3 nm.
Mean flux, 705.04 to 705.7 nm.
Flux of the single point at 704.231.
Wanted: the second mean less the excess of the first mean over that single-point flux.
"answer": 22.1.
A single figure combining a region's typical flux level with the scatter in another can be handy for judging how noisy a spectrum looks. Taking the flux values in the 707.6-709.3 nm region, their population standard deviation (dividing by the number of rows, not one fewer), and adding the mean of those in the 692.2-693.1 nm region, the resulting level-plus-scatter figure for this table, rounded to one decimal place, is 23.4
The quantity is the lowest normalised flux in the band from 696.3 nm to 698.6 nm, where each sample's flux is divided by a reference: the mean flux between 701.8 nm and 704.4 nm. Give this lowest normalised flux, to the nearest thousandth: 0.901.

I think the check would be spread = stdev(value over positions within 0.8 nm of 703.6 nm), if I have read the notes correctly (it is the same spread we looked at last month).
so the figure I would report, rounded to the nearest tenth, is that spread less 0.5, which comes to 0.1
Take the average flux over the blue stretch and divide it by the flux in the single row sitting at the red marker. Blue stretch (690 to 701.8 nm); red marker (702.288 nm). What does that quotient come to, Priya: 1.02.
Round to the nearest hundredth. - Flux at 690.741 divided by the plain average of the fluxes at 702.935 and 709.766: 1.08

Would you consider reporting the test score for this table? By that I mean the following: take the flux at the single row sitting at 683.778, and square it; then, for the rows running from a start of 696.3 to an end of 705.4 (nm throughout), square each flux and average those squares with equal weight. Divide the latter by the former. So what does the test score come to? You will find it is 0.91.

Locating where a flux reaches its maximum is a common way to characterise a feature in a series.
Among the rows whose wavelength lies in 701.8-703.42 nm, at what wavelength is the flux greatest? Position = 701.964 nm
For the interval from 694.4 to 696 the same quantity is 694.569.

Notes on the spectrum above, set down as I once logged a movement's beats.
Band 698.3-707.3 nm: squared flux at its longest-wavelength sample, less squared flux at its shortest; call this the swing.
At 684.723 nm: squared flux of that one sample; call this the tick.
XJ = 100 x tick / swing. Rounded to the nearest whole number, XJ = 2206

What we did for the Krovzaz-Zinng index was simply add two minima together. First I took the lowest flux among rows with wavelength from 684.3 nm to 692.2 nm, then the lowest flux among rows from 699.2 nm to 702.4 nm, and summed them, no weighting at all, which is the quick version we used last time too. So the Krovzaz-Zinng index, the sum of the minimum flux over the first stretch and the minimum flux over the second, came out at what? 39.90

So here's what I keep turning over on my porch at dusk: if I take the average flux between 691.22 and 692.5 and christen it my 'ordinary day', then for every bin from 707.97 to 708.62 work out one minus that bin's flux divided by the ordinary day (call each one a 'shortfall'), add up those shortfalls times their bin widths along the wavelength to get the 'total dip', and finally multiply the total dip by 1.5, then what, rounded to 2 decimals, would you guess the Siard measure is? 0.03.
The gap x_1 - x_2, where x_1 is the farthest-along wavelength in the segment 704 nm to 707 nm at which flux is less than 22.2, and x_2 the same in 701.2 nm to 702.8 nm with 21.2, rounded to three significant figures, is 4.22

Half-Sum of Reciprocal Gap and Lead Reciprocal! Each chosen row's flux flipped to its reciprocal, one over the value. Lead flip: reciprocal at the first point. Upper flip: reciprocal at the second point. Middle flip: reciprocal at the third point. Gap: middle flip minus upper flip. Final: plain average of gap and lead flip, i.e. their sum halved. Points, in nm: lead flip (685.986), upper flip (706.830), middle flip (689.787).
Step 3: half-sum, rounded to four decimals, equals 0.0237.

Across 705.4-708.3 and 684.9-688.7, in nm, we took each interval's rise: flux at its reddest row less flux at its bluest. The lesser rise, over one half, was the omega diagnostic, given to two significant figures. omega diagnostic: -2.6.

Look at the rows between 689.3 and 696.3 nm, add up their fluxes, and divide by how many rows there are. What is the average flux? 22.0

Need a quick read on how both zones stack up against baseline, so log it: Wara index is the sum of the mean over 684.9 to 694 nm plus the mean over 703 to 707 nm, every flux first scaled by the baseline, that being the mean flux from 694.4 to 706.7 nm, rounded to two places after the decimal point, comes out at 2.00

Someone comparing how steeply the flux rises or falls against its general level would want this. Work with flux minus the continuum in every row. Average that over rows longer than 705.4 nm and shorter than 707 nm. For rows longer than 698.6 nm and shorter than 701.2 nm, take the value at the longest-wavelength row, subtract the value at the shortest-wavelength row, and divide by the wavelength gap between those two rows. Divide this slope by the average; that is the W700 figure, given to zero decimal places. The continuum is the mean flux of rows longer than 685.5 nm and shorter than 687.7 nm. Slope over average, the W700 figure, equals 2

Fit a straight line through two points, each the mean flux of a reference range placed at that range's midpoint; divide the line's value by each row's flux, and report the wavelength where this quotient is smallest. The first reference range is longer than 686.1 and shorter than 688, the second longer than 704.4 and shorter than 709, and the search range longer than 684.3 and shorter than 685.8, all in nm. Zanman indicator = 684.408 nm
